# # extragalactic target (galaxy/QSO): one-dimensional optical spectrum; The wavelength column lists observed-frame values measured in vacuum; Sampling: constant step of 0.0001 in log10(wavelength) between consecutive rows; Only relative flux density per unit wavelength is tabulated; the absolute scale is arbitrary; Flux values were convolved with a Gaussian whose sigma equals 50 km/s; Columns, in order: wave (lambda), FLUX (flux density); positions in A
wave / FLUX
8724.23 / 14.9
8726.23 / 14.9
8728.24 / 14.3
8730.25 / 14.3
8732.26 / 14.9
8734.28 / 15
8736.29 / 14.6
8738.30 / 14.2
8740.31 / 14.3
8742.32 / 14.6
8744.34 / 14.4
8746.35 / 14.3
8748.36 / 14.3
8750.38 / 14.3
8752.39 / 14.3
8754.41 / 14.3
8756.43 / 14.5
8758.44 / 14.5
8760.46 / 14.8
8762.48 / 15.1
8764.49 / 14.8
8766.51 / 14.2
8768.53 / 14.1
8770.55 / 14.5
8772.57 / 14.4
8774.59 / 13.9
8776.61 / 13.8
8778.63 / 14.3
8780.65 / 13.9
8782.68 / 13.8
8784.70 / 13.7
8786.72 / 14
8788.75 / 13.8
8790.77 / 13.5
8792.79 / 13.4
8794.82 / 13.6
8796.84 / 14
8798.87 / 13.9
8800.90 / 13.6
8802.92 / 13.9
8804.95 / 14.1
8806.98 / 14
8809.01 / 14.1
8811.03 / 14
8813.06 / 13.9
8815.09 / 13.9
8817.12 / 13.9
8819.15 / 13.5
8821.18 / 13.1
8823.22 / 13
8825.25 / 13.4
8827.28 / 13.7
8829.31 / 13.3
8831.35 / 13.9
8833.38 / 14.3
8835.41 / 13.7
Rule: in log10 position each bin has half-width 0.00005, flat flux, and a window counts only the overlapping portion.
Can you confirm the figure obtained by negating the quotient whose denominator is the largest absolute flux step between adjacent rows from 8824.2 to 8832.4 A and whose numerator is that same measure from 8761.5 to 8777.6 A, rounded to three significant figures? -1.00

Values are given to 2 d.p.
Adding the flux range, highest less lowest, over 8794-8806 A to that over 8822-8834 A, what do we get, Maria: 1.80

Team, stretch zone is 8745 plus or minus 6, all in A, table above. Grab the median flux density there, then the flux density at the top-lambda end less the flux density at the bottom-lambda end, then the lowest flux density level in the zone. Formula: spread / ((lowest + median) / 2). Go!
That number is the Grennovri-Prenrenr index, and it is 0.00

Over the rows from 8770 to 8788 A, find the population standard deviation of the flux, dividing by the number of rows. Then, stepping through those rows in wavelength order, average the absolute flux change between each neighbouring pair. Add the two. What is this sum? 0.54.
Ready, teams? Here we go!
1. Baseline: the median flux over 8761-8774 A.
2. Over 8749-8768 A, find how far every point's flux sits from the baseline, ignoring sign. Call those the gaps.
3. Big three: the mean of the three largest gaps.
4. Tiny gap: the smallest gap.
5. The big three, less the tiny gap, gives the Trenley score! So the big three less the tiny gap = 0.40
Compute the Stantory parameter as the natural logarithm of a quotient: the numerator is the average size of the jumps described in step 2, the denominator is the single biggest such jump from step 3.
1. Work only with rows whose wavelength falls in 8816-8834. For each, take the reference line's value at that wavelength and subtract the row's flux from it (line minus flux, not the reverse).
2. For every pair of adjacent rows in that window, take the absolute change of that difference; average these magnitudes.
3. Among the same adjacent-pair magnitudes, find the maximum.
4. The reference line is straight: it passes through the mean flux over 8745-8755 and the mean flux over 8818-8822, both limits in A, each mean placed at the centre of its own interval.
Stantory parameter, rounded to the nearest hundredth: -0.52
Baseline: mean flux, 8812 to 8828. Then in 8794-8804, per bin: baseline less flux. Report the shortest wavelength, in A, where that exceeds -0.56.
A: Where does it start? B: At 8794.82 A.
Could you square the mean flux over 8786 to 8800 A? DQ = 189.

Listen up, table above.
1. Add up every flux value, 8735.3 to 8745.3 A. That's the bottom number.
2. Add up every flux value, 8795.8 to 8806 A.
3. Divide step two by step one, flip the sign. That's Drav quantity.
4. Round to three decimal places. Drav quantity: -0.964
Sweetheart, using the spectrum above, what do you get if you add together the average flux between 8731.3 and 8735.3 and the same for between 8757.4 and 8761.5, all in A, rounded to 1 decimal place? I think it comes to 29.6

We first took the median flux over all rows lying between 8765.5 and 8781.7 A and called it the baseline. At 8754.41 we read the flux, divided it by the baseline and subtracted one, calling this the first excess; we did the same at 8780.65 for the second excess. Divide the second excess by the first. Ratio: -1.7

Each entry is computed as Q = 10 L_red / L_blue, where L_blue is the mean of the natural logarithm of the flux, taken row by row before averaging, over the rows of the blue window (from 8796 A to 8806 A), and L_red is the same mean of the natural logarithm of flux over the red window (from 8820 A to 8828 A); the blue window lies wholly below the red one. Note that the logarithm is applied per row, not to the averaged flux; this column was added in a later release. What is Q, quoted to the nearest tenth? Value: 9.8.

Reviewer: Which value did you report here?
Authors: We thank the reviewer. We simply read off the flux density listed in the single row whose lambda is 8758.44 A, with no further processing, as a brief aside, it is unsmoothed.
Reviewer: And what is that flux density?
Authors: 14.5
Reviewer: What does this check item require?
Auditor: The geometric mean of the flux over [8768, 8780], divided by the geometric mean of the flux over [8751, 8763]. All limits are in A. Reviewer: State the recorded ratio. 0.971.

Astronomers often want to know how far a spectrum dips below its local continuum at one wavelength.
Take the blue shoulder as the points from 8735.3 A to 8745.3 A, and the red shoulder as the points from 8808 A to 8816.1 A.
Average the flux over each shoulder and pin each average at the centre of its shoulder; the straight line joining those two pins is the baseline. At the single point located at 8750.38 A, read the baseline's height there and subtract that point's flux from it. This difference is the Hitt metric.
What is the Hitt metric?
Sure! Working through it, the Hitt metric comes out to 0.06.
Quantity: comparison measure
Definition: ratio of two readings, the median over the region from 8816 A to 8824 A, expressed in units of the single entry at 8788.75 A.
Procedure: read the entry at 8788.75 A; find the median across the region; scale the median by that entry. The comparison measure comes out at 0.96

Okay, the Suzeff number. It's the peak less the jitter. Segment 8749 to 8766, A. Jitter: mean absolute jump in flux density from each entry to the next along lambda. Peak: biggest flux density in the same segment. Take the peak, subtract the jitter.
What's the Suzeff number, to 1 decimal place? 14.9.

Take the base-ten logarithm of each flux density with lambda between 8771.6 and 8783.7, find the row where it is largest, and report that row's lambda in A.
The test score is 8772.57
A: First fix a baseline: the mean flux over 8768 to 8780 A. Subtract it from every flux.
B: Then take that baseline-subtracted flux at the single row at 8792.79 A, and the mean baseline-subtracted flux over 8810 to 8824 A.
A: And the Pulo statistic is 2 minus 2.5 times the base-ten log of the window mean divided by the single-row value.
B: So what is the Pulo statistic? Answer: 2.4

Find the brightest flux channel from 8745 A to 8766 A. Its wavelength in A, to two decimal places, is 8762.48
